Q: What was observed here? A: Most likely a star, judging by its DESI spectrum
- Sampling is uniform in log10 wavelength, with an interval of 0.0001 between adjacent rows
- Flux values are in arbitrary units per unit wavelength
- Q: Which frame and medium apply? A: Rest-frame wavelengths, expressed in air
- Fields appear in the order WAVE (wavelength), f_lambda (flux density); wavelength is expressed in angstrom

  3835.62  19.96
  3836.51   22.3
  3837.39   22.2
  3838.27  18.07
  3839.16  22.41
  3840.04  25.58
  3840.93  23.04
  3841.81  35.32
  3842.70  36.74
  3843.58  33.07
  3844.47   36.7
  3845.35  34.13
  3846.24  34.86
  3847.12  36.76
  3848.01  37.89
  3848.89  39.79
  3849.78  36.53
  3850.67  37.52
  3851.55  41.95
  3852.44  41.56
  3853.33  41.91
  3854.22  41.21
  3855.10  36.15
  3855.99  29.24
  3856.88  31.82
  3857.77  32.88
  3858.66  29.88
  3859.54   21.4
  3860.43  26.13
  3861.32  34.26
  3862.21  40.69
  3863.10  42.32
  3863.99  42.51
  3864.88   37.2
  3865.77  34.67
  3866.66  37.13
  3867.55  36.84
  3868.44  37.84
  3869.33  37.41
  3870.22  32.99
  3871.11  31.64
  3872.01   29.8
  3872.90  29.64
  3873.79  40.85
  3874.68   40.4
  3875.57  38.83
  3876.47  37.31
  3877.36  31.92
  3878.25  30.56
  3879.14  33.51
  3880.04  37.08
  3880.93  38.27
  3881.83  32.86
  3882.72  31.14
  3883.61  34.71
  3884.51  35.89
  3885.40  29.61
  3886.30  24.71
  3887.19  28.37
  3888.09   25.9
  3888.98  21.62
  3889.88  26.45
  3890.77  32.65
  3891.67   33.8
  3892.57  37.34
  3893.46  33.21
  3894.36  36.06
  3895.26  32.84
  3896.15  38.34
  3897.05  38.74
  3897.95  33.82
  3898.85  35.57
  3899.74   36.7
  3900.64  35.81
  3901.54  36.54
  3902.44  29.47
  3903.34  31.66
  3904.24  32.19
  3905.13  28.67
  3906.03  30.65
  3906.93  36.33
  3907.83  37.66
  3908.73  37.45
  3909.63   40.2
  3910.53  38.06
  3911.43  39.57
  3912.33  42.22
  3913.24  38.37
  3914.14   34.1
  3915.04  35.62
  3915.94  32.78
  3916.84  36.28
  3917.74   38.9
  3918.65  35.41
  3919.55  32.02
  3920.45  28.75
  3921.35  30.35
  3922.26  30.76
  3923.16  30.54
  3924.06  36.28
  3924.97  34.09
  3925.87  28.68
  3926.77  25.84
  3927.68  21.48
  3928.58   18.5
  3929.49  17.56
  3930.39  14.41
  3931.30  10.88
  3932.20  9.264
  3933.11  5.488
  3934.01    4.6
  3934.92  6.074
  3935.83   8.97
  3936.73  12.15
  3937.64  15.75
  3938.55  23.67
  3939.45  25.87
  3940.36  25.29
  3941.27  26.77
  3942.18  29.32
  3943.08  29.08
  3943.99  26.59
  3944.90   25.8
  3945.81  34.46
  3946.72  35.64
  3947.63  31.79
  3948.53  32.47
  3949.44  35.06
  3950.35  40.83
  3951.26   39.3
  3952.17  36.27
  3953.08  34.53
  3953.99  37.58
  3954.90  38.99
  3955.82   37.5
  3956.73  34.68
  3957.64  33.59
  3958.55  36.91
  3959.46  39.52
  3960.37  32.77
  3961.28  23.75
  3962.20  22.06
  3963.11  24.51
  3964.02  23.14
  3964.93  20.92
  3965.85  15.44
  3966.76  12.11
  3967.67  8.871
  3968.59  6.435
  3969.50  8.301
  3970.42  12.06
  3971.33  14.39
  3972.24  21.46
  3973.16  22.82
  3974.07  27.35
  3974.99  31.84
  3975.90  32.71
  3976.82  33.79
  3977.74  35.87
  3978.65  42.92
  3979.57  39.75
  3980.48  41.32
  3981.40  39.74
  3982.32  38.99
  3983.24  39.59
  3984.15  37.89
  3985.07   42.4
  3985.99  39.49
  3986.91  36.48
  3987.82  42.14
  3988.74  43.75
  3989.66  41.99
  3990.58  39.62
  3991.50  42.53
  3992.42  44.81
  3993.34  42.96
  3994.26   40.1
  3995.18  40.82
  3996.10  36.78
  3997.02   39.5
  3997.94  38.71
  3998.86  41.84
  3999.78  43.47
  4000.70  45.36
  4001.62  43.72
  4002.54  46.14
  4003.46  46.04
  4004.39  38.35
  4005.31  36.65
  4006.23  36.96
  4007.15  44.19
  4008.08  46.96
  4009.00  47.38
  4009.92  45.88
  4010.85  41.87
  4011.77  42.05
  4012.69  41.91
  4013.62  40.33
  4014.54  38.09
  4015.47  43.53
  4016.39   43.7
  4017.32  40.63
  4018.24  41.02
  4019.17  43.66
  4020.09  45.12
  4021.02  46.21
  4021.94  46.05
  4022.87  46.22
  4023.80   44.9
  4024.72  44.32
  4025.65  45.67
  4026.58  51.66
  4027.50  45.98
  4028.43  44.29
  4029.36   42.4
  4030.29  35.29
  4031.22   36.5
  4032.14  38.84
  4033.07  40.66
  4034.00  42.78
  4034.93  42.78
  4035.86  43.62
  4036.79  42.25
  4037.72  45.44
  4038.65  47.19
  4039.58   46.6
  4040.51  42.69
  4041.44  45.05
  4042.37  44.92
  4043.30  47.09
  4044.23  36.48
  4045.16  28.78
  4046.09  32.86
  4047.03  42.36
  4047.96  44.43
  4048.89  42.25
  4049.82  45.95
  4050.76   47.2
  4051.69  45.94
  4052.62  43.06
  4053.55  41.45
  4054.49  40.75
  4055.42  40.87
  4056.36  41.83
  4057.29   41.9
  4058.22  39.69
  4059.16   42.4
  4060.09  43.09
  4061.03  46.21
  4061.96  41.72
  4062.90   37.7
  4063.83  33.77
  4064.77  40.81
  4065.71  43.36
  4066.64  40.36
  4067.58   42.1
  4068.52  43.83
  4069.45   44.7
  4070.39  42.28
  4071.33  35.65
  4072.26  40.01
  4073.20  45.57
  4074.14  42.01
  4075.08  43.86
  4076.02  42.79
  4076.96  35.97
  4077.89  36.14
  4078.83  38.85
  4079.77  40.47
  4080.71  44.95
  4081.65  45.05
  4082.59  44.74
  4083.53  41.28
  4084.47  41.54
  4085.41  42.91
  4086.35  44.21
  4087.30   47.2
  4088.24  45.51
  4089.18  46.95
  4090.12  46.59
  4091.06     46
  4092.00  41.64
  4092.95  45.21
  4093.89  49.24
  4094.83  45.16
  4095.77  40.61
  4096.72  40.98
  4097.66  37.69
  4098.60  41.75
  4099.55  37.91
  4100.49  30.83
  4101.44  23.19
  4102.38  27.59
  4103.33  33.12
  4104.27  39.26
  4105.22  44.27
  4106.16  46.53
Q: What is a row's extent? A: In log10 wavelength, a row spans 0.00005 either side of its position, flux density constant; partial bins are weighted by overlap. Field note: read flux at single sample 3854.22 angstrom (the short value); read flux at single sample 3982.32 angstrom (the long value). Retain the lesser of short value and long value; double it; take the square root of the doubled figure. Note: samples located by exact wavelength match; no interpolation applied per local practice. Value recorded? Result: 8.8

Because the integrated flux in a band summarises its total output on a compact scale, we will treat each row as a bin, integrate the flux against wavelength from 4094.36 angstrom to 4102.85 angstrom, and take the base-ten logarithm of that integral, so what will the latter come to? 2.49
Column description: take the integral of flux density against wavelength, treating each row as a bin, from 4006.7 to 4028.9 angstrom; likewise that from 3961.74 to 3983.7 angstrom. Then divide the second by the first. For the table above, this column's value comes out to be 0.57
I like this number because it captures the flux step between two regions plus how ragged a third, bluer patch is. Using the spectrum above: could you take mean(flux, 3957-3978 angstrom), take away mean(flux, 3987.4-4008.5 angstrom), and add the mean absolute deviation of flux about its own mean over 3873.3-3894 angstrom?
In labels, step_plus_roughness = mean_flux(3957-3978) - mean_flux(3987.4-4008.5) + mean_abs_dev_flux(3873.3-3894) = -14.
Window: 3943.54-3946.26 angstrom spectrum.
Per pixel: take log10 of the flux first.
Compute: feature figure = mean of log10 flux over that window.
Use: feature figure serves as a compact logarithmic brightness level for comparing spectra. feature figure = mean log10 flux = 1.46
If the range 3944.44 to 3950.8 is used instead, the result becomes 1.52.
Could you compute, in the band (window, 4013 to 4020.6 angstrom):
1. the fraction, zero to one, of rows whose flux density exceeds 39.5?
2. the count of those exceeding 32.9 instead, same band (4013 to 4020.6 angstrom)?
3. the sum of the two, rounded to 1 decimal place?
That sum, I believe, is 8.9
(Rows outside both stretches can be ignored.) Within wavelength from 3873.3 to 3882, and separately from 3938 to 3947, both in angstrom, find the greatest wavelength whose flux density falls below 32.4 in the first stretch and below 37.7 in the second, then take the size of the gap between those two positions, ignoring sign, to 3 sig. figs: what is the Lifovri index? 68.5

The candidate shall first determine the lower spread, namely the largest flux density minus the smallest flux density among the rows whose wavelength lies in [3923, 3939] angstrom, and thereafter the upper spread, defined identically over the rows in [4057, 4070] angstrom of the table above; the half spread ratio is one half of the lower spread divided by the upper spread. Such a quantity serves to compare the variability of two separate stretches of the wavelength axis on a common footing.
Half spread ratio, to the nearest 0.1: 1.3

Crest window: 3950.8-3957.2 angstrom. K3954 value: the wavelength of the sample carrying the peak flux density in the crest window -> 3951.26 angstrom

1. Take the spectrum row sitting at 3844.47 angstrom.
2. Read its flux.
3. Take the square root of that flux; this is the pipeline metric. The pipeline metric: 6.1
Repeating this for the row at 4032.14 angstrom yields 6.2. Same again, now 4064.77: 6.4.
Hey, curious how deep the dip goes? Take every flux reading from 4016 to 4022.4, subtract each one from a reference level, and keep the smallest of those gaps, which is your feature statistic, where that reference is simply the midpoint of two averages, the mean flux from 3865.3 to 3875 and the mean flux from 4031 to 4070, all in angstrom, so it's -7.5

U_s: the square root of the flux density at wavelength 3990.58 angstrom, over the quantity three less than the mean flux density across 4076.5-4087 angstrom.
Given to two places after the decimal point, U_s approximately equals 0.16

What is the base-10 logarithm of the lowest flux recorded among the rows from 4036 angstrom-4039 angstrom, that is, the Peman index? 1.63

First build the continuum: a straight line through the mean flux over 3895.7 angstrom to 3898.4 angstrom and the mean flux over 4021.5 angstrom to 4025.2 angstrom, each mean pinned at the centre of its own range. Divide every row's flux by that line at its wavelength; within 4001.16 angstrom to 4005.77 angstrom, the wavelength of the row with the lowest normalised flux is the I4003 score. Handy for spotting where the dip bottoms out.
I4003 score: 4005.31 angstrom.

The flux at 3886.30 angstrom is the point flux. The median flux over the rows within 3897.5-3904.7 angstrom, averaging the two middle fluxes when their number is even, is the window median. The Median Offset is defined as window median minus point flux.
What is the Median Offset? 10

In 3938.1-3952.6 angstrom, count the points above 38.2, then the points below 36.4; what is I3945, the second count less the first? 12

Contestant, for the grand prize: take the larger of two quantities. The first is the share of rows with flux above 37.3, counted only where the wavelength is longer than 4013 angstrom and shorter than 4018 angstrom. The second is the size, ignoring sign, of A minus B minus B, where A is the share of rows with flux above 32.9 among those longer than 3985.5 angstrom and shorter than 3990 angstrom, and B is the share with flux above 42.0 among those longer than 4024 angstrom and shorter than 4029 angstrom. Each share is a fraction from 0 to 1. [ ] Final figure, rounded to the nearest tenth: 1.0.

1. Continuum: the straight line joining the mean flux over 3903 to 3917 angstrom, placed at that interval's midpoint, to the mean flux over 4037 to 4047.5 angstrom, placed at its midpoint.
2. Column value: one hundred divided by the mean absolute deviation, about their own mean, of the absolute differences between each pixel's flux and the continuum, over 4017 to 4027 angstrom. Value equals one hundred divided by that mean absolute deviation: 53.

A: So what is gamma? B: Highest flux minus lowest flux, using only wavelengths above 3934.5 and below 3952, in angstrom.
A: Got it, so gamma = 35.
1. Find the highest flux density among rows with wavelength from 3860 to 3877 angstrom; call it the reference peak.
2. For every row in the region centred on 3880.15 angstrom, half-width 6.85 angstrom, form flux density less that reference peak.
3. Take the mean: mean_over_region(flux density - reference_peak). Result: -8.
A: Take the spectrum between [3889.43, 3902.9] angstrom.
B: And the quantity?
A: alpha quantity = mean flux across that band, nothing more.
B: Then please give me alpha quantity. 34.5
